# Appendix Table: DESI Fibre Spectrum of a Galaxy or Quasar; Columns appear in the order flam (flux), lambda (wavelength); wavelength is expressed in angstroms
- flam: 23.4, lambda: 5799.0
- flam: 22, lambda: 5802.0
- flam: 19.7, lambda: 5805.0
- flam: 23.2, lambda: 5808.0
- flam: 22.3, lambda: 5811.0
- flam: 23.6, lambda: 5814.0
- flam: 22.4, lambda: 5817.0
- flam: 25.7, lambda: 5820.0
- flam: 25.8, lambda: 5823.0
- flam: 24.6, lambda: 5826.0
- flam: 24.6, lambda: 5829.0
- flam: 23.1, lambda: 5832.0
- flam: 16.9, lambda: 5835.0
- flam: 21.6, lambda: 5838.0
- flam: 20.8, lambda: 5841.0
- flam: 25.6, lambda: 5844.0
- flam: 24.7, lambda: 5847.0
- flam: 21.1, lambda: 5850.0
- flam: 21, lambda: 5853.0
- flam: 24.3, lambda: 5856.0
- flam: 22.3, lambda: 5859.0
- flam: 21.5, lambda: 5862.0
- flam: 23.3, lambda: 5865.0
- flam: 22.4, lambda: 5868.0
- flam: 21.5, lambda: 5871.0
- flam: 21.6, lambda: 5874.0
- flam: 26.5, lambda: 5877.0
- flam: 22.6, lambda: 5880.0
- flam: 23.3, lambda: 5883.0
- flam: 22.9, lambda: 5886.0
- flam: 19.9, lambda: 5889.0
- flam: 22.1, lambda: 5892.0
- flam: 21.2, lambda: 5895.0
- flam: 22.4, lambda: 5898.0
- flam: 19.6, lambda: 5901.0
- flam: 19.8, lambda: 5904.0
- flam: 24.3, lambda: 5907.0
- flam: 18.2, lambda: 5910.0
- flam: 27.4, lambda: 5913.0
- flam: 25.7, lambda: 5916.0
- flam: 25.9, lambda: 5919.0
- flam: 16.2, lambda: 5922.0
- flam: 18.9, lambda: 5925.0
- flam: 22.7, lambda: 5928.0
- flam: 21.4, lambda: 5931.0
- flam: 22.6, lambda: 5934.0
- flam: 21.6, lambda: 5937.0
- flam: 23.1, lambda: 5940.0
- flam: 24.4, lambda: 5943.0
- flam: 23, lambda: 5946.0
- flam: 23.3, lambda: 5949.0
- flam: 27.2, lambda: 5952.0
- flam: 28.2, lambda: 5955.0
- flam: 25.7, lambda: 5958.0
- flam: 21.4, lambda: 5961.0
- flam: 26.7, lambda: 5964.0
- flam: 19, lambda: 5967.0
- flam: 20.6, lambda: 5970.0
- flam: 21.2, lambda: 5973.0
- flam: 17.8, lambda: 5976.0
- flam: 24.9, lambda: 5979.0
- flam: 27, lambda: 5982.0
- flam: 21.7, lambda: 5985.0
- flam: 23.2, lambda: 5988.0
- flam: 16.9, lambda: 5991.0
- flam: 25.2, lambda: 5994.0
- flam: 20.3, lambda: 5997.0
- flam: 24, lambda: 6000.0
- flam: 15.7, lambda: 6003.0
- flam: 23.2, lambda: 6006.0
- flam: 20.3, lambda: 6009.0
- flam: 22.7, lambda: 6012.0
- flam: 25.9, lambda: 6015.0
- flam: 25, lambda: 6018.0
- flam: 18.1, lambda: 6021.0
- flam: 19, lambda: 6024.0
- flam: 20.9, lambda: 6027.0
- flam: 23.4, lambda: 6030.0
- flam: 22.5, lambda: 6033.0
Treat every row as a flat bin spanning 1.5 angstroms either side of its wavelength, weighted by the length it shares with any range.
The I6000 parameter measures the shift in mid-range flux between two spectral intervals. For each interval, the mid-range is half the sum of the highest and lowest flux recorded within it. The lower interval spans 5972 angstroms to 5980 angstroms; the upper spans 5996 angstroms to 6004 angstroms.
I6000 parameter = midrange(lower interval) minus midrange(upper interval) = 1.5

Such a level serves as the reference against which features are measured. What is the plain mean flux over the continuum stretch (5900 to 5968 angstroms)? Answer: 22.9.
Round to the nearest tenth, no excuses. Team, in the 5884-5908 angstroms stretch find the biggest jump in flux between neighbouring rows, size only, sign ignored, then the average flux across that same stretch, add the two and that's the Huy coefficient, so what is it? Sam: 26.0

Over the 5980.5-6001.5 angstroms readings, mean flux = 22.61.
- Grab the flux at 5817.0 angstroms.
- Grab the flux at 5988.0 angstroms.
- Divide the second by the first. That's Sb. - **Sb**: 1.0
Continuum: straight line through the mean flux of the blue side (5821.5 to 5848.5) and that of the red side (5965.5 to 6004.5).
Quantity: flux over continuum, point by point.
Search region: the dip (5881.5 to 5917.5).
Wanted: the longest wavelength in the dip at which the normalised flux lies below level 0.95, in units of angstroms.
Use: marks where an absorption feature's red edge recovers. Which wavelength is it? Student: 5910.0 angstroms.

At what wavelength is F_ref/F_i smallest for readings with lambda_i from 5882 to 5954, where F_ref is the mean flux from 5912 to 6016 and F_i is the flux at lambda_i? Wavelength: 5913.0 angstroms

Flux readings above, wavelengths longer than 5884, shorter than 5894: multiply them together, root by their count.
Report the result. 21.6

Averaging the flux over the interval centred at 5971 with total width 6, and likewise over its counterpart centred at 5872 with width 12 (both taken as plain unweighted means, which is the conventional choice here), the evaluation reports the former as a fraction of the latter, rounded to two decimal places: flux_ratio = 0.91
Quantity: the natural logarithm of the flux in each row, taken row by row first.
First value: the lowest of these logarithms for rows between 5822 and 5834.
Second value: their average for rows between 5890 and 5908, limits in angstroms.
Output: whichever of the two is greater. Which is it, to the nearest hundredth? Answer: 3.14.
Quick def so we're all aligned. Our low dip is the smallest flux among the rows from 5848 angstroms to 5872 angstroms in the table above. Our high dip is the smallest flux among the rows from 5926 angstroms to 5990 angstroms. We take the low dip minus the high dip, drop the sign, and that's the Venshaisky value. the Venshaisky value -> 3.2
